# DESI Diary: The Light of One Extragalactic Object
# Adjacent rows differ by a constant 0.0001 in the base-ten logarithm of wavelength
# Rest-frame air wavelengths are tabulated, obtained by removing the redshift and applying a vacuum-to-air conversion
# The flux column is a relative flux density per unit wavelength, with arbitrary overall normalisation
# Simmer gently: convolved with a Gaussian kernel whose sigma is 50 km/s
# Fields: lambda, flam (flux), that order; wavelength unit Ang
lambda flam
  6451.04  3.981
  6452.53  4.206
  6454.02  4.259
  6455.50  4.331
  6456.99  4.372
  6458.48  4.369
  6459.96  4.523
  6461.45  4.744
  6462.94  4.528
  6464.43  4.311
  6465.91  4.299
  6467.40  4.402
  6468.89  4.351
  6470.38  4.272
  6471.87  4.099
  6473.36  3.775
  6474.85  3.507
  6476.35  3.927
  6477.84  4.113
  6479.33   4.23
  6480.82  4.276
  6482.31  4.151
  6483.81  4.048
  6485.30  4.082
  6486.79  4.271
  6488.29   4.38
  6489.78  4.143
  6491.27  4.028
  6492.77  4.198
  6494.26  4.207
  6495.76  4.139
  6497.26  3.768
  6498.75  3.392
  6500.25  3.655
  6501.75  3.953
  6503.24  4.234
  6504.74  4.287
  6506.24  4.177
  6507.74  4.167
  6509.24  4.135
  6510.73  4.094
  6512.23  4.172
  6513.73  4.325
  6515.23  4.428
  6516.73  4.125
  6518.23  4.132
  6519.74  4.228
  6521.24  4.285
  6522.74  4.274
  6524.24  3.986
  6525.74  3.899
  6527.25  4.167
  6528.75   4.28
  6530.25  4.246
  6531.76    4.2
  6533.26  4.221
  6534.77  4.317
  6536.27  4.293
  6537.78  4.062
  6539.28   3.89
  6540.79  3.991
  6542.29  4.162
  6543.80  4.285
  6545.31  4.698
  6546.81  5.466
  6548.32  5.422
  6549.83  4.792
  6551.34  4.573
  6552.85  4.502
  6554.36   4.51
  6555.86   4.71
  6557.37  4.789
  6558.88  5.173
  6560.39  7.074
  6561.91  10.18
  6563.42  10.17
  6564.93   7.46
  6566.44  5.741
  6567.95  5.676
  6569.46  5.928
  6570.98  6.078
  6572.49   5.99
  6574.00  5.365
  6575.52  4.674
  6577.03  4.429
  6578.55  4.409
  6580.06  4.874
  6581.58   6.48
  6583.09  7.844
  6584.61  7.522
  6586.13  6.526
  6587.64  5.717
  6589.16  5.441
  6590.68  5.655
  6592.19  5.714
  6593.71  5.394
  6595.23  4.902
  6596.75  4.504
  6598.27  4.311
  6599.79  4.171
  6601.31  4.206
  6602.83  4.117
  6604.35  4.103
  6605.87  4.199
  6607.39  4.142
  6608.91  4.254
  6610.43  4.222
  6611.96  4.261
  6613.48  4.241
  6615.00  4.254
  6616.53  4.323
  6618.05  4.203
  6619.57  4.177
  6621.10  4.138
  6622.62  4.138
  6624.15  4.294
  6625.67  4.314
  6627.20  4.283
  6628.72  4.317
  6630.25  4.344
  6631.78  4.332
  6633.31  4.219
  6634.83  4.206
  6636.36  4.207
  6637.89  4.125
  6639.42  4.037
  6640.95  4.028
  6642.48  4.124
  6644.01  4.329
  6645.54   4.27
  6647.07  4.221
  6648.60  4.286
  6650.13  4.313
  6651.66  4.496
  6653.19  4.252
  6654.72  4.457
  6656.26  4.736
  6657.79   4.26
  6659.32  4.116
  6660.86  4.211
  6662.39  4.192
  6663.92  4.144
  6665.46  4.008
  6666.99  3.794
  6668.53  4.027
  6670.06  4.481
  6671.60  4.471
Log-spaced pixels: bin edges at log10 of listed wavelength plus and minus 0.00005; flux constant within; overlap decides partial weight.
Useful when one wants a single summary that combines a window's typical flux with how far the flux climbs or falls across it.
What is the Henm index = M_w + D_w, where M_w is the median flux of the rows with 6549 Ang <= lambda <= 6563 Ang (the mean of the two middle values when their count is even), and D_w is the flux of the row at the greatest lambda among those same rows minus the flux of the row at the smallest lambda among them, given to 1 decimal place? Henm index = 10.2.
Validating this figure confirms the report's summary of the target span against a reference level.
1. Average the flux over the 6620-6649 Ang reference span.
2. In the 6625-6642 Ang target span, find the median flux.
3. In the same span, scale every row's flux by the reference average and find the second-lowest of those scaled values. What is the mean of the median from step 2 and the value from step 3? 2.6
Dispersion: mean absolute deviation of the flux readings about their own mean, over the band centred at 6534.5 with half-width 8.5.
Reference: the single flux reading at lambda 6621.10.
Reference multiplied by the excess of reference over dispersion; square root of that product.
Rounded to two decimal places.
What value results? 4.09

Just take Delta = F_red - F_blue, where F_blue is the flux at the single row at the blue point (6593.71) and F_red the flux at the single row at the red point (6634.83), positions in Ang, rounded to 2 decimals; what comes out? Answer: -1.19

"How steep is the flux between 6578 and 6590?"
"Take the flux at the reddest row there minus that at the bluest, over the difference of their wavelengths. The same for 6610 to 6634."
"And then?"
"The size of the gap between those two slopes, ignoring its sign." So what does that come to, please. 0.10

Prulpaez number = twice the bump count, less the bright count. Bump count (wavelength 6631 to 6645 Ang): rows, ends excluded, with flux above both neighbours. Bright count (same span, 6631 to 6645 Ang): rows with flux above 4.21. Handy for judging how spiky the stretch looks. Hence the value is -1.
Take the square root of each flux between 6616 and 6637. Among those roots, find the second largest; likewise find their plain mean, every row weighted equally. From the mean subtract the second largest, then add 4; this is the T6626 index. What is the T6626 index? 3.98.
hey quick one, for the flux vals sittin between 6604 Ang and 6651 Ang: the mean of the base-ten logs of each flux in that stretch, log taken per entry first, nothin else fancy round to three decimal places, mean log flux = 0.626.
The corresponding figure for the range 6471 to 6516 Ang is 0.610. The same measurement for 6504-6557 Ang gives 0.635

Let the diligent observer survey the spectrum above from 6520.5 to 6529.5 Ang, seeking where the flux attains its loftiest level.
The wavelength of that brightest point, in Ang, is 6521.24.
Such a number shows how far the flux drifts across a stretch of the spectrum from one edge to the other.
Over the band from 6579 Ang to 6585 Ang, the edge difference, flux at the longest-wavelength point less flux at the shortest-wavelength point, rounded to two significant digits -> 2.6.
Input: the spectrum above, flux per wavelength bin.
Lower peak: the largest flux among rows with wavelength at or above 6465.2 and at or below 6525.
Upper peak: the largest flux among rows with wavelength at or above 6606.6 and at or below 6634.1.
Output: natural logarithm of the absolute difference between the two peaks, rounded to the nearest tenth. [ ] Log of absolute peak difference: -2.5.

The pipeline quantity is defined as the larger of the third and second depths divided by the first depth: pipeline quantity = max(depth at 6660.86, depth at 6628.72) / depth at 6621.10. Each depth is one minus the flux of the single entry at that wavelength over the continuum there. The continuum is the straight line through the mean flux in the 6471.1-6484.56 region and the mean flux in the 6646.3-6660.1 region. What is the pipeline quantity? 1.0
